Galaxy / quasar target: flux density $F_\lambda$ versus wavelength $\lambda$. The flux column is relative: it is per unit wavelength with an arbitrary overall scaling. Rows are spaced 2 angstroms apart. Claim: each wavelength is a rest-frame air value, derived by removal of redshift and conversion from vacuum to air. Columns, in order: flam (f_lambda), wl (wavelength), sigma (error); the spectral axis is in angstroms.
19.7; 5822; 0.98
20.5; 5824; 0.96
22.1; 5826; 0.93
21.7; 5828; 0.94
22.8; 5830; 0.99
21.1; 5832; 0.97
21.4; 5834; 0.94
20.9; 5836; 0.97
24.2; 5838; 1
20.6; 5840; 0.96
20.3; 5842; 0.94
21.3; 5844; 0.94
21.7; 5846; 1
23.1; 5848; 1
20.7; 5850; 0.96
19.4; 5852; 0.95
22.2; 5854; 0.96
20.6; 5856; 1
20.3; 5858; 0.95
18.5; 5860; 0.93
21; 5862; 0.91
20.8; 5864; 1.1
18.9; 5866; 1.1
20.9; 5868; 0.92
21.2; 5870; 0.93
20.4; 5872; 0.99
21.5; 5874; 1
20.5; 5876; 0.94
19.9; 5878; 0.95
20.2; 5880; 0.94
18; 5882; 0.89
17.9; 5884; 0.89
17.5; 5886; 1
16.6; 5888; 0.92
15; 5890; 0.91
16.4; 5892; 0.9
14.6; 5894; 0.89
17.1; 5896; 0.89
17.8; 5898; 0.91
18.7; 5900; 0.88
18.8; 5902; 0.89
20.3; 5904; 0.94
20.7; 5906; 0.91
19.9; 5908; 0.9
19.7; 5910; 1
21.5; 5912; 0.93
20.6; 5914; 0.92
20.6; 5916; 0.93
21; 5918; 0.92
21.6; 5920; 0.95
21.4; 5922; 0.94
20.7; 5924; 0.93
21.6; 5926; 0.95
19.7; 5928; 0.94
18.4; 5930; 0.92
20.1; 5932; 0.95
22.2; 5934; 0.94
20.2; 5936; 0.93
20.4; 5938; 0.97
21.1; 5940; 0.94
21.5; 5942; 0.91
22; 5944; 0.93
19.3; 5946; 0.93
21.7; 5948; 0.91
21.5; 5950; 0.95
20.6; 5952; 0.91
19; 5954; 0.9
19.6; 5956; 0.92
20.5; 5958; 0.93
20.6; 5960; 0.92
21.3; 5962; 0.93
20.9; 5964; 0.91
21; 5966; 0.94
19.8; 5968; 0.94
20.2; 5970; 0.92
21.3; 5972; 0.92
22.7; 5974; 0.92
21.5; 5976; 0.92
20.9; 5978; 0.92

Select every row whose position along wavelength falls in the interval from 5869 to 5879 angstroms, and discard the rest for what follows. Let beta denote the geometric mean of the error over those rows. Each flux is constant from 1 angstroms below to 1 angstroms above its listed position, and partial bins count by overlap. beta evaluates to 0.96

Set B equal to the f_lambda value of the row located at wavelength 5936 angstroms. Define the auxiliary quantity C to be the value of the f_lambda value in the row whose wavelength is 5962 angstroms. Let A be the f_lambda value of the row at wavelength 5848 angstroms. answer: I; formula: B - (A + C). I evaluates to -24.2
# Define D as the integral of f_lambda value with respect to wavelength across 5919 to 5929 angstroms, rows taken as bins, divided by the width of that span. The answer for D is 21.0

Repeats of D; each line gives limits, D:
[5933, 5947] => 21.0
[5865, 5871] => 20.3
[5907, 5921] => 20.7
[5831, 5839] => 21.9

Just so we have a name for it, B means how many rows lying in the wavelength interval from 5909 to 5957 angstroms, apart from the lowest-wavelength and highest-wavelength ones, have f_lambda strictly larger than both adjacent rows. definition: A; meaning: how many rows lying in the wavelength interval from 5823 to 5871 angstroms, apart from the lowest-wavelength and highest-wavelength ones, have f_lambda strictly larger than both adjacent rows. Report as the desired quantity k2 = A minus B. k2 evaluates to 1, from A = 7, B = 6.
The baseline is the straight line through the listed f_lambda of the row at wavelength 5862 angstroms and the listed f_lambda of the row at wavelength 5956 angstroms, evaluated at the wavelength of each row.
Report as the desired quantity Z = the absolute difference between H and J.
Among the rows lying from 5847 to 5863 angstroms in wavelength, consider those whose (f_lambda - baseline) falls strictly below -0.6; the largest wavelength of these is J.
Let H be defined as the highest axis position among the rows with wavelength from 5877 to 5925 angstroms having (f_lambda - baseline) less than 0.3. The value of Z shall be 50 angstroms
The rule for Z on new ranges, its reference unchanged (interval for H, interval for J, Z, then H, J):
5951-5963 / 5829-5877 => 90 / 5956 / 5866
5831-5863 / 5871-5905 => 40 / 5862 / 5902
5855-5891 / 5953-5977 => 64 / 5890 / 5954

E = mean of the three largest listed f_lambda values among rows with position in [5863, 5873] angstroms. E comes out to 21.0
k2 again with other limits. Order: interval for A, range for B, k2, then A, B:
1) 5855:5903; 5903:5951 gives -2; 5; 7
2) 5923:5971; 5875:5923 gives 1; 6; 5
